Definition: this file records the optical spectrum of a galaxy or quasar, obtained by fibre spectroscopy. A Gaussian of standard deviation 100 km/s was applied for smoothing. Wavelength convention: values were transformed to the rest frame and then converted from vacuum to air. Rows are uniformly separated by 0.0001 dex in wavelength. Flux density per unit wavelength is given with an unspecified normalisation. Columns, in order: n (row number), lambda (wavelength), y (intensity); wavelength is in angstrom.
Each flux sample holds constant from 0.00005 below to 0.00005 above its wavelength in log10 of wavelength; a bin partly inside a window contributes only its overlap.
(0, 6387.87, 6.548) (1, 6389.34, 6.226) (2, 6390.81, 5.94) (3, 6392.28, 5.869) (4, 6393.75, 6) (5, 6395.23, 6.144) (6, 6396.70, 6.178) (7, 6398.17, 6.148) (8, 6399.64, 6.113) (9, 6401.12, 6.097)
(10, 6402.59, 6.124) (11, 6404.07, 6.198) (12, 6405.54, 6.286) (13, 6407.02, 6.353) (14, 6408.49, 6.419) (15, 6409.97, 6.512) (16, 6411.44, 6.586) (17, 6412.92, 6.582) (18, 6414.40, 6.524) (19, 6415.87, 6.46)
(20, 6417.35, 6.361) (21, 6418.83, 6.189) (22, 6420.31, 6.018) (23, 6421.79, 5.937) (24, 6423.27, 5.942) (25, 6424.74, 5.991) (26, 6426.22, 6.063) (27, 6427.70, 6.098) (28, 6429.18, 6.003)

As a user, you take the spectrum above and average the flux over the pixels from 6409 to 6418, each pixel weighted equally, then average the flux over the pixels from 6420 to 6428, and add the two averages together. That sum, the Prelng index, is 12.51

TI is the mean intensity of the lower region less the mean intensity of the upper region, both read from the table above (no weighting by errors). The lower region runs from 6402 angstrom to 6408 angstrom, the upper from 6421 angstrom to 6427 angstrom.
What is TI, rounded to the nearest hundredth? 0.26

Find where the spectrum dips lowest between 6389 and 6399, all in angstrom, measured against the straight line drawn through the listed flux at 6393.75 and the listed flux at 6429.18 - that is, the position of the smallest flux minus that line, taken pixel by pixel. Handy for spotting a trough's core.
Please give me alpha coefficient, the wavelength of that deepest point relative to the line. 6392.28 angstrom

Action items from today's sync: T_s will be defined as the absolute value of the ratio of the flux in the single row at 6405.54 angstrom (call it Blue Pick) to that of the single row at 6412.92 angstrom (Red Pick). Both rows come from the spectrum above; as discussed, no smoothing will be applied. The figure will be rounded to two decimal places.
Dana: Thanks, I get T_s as 0.96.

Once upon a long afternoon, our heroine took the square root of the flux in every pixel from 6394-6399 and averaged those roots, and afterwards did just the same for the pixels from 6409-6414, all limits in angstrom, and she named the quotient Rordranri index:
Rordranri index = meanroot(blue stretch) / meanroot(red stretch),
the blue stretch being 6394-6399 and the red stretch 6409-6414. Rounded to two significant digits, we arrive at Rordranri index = 0.97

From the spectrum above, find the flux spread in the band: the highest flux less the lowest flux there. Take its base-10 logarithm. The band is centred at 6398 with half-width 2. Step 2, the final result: -1.2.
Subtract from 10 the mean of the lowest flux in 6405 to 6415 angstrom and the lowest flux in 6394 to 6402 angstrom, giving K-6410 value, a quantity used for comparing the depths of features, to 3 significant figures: 3.81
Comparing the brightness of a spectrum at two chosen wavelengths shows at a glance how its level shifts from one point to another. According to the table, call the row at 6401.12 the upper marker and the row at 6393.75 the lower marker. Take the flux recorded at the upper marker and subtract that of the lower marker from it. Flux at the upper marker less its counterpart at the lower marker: 0.10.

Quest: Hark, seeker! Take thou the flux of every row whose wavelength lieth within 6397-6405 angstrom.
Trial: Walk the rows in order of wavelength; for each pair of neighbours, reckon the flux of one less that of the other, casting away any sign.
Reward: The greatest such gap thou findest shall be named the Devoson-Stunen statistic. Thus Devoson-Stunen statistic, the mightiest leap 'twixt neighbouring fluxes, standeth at 0.074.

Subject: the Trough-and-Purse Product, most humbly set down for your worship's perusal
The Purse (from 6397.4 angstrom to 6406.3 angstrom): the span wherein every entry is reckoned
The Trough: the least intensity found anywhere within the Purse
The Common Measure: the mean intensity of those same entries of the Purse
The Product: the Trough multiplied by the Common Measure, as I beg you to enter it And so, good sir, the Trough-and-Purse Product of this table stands 37.6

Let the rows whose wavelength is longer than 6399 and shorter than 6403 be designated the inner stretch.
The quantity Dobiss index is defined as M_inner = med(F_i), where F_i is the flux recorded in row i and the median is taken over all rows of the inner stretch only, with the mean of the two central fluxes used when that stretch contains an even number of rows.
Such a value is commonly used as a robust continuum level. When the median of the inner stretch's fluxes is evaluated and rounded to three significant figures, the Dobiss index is 6.11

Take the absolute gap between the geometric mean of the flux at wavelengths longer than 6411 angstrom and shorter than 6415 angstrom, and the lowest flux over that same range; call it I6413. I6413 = 0.040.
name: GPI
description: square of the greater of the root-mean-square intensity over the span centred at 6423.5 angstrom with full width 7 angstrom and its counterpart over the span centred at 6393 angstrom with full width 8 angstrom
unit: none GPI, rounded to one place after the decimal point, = 36.7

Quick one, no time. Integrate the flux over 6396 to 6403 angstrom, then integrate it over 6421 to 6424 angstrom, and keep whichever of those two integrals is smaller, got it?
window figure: 18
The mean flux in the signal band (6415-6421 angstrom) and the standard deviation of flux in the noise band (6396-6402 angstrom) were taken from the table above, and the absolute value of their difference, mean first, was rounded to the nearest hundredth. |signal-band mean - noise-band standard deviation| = 6.23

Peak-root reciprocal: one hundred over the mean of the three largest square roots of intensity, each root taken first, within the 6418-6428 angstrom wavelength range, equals 40.4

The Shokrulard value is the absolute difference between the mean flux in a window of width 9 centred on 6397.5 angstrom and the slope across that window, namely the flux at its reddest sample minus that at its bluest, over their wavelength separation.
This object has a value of 6.10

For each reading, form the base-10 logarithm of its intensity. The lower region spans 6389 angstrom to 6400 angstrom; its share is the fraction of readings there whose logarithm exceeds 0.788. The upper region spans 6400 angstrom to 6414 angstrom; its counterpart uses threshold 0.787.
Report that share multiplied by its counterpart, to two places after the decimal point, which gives 0.44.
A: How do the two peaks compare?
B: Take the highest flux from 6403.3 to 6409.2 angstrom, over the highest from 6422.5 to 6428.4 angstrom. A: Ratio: 1.05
